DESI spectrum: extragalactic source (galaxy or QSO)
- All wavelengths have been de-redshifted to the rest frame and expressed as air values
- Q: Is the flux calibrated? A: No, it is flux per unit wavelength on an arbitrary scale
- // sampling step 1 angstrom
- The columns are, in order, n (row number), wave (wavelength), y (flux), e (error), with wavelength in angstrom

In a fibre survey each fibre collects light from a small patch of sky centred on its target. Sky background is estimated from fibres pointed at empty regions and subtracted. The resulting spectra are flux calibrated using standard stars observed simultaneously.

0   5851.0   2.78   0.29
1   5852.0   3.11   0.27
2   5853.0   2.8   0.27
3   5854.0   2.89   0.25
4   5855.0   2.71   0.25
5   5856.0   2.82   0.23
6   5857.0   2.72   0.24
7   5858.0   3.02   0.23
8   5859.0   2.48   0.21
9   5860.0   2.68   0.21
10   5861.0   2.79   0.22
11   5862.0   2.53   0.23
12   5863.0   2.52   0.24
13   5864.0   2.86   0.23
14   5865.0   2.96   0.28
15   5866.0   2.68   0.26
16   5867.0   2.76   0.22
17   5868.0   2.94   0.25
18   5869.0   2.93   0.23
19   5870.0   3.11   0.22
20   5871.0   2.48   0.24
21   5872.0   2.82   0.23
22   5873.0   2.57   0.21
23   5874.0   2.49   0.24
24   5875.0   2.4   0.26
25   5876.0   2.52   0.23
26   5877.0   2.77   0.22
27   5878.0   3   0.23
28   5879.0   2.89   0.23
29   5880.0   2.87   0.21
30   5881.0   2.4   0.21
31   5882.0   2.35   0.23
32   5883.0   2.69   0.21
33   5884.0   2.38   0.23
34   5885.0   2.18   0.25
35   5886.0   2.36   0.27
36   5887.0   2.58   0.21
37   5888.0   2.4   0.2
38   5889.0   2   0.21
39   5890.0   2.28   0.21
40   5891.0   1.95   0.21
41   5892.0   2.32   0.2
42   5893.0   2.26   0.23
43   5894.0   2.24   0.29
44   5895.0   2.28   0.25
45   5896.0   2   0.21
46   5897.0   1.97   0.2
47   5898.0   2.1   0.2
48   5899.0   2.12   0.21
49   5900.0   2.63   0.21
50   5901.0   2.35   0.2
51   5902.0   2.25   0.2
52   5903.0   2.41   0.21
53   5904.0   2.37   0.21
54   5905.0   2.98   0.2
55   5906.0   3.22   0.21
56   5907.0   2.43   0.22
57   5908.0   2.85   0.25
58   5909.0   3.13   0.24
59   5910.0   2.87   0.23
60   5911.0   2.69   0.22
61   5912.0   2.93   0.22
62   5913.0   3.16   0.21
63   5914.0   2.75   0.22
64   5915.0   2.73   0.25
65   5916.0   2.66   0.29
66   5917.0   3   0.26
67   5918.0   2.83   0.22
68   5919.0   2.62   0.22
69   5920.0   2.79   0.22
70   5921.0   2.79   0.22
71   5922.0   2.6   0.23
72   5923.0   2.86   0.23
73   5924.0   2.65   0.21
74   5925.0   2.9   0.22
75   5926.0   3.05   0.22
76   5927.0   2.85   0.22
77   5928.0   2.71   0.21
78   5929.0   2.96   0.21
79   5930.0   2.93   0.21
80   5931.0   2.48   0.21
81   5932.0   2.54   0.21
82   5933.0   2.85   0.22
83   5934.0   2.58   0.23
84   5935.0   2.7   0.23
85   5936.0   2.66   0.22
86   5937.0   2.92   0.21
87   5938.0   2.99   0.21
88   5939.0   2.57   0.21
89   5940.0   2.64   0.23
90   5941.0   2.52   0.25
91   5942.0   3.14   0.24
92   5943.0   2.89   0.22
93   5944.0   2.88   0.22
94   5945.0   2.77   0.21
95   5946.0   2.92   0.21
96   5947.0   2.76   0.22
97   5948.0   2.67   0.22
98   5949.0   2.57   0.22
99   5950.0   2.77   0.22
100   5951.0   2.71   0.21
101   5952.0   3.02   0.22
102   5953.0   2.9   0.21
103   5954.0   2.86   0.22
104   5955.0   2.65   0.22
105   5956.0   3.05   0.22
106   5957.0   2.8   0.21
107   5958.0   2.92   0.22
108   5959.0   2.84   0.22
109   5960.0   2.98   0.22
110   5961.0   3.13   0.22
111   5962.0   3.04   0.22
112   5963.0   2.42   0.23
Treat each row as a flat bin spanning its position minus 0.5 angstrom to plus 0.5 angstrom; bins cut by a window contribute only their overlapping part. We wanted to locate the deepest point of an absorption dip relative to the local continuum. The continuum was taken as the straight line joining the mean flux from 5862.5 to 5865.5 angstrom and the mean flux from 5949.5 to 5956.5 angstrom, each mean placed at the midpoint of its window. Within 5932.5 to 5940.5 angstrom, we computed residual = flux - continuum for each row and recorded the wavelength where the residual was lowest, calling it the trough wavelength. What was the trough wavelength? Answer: 5939.0 angstrom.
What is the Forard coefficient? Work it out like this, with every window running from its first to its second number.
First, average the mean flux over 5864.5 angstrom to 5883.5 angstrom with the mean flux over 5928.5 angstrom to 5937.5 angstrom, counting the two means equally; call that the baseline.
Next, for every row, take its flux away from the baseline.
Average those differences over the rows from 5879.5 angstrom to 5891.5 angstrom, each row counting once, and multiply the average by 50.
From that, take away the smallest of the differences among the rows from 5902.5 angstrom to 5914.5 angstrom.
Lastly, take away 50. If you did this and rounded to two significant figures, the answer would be -32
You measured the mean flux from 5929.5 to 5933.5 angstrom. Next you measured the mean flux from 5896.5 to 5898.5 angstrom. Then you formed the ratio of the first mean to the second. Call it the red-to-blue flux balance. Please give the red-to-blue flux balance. 1.33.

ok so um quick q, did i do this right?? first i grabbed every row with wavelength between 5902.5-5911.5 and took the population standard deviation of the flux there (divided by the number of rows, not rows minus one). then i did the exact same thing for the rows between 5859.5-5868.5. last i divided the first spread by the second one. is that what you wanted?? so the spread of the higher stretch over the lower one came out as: 2.0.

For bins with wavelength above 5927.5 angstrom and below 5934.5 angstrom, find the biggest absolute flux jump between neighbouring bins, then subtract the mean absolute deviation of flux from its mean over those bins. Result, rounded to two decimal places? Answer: 0.29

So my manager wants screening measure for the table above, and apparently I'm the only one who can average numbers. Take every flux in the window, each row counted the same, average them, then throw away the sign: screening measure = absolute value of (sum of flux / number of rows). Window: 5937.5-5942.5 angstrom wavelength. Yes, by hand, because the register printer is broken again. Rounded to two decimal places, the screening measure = 2.77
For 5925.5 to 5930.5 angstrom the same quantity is 2.90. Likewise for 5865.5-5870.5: 2.88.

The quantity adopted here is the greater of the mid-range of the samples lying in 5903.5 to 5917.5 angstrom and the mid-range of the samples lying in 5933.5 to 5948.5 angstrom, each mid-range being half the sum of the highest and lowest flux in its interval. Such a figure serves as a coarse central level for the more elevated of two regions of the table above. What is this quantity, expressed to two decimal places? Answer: 2.83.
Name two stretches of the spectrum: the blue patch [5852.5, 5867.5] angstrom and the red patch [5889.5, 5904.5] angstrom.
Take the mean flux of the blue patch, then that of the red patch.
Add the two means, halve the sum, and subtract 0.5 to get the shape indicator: 1.99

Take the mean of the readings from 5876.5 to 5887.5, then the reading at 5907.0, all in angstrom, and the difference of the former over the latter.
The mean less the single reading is 0.2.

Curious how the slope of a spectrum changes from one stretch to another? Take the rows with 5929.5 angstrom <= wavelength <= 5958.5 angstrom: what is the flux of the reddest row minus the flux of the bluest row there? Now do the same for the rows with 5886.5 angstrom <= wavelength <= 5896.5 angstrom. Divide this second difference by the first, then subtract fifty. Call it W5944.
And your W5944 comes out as 8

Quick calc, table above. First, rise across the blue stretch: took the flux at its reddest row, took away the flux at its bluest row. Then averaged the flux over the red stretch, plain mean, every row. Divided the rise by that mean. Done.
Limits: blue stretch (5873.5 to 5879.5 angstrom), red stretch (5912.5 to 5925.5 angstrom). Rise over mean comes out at 0.1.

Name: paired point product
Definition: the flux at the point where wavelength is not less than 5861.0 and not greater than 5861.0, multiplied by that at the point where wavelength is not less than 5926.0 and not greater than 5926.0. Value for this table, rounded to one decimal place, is 8.5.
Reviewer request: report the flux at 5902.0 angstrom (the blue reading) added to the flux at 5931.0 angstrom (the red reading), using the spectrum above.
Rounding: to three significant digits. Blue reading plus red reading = 4.73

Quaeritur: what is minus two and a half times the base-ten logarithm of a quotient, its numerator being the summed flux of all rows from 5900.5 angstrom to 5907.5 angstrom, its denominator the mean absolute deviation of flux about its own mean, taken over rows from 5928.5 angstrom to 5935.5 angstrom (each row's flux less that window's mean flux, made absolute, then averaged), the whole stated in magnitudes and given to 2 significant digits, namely -5.1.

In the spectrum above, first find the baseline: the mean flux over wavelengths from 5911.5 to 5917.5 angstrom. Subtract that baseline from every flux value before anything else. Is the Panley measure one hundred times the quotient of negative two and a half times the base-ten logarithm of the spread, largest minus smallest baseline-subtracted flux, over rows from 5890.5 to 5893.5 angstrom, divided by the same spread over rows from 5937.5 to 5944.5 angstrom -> 174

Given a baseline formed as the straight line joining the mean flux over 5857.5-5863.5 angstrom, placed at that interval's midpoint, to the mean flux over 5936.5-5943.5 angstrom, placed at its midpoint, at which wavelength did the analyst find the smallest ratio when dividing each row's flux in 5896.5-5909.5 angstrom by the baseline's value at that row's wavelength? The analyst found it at 5897.0 angstrom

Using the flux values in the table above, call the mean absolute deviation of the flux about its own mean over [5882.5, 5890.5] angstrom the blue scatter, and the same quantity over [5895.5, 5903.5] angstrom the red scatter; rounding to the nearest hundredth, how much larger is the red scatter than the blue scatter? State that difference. 0.03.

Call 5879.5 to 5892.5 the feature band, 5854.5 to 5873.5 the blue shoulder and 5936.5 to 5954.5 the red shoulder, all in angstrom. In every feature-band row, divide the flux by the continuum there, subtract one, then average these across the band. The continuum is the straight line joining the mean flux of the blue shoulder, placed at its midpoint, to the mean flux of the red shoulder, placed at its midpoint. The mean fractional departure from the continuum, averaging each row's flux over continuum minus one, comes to -0.15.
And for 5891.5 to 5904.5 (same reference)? -0.19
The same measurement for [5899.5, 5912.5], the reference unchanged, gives -0.03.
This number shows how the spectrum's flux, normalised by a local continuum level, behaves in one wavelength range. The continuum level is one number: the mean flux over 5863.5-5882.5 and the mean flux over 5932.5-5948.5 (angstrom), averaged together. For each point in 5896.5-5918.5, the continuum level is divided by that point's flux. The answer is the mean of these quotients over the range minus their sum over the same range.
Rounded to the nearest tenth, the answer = -22.2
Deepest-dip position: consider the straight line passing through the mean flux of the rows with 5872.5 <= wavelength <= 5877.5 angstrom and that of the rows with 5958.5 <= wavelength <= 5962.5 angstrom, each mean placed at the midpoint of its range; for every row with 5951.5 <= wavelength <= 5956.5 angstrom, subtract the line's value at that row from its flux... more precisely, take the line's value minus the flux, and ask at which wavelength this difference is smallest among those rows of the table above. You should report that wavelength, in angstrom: 5956.0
